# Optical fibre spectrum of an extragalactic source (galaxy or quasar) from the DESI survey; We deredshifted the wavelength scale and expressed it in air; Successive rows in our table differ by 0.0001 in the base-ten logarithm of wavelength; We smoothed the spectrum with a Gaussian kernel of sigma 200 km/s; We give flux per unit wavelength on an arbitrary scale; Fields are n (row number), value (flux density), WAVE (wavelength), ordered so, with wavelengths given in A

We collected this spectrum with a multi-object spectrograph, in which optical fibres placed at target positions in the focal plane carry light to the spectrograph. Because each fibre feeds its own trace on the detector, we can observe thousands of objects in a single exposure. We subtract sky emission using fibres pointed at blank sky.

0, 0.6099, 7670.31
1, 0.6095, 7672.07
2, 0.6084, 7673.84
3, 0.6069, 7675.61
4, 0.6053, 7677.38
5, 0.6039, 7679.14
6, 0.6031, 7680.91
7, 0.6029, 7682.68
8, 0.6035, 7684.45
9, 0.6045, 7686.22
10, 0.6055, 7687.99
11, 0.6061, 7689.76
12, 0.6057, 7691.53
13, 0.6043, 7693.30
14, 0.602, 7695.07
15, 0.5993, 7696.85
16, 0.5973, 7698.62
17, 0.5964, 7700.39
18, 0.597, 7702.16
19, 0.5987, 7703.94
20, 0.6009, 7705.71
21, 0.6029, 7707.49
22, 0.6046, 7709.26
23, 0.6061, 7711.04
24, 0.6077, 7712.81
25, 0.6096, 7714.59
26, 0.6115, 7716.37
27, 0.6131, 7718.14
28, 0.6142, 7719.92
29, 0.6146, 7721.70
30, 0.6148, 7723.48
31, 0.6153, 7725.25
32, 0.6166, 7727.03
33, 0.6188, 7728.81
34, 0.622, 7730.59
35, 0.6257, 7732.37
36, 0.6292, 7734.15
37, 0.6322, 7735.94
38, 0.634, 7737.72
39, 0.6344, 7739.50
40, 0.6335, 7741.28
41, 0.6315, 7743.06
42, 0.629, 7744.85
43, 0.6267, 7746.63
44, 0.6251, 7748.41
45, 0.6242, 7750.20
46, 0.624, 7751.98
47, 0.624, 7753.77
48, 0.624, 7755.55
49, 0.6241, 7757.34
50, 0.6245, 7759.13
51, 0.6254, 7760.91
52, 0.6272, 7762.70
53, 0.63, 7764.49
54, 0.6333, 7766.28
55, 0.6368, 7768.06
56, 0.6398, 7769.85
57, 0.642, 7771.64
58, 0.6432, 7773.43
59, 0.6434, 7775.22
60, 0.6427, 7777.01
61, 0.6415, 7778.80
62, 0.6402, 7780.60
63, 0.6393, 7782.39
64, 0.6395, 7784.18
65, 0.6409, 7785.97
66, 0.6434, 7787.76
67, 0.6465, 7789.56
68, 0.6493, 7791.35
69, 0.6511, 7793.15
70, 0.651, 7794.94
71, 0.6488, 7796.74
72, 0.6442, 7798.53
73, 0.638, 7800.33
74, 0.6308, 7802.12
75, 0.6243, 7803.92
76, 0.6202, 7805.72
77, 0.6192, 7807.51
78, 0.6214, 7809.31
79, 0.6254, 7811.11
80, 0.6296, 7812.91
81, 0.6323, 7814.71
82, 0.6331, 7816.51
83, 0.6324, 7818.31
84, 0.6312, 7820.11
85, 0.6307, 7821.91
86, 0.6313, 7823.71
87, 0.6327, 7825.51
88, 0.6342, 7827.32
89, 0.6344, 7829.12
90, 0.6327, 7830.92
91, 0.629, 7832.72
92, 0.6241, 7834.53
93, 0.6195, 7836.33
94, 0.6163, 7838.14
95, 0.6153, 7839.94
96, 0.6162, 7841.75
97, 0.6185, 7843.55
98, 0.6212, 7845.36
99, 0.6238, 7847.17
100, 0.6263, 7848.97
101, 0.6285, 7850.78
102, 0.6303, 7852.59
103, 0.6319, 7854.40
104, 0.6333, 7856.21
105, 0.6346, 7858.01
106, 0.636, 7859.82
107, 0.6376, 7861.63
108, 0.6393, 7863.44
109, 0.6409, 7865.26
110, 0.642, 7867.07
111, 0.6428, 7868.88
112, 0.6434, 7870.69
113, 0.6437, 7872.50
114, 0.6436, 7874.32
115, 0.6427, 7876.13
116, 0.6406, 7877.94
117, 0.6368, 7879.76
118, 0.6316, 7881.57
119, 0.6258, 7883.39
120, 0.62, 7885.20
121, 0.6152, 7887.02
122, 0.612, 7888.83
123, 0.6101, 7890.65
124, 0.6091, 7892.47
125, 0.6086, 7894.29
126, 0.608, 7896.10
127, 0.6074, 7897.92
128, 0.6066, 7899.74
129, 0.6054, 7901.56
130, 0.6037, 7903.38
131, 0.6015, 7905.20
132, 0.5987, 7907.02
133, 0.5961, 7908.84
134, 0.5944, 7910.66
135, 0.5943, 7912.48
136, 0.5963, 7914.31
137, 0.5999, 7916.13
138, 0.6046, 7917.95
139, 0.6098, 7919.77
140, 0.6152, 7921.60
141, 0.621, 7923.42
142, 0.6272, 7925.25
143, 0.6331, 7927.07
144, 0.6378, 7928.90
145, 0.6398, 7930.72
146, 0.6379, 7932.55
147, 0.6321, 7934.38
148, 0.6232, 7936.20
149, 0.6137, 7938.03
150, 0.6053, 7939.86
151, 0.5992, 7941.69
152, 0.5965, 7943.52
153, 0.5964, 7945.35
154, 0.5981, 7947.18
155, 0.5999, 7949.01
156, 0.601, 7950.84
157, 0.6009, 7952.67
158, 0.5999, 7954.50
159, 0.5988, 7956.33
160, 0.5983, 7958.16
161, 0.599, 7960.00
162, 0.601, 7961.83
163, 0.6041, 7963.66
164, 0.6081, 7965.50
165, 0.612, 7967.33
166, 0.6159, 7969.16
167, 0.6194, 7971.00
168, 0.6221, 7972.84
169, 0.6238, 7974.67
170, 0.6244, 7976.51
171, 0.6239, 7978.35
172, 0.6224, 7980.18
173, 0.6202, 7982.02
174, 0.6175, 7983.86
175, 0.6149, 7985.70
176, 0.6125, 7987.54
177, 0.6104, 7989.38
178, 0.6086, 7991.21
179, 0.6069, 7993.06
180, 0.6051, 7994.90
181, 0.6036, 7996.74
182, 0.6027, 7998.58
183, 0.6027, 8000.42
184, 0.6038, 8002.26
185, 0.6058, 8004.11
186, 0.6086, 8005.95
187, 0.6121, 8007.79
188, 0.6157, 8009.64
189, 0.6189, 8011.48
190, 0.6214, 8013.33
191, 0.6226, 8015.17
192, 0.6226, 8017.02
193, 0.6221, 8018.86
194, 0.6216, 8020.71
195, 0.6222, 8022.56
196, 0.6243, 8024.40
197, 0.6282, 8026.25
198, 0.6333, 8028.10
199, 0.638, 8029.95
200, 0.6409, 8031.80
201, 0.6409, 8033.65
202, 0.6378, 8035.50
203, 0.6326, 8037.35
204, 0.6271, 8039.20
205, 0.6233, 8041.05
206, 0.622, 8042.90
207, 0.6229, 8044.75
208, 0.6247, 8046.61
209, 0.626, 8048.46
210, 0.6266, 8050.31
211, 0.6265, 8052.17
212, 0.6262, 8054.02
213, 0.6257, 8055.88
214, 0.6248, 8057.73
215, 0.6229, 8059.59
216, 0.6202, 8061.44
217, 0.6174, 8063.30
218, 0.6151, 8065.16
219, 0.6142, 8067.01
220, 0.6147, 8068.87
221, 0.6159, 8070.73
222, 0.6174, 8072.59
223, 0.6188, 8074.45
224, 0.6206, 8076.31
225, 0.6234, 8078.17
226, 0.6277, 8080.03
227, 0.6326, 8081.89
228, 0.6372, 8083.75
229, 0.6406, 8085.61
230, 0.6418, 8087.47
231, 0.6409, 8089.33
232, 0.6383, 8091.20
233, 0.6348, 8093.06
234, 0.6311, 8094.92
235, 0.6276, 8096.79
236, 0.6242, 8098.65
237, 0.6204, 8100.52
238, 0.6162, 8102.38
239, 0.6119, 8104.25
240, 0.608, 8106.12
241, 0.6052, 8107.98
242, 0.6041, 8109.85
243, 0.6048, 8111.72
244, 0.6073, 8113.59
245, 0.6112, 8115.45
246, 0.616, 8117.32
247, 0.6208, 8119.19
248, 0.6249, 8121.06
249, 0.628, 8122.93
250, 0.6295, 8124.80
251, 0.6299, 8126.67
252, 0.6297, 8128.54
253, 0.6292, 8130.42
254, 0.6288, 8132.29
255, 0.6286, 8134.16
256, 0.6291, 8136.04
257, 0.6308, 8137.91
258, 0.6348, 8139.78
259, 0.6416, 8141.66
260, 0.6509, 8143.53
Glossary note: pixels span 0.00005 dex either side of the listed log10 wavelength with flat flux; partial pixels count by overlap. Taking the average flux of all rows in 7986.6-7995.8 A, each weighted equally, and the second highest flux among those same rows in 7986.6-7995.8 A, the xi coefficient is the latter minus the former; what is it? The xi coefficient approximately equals 0.0017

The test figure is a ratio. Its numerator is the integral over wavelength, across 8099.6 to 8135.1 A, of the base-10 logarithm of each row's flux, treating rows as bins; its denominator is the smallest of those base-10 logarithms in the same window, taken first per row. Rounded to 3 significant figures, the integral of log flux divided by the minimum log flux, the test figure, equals 33.8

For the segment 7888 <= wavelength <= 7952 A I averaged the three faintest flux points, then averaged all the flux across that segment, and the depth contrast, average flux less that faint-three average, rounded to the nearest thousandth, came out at 0.015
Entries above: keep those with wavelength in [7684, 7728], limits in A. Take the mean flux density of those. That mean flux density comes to 0.606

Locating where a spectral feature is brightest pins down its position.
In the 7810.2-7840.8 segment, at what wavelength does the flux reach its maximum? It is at 7829.12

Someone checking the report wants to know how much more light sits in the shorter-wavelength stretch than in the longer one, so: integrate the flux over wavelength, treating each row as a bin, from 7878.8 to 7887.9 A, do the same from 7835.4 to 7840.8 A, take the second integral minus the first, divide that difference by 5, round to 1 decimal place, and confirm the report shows -0.5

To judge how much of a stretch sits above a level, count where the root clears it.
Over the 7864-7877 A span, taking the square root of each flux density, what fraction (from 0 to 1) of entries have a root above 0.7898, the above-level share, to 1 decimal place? 1.0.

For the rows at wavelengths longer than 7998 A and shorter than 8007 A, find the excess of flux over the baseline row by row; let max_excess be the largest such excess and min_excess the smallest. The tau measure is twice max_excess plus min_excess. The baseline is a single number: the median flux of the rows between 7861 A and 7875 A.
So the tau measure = -0.11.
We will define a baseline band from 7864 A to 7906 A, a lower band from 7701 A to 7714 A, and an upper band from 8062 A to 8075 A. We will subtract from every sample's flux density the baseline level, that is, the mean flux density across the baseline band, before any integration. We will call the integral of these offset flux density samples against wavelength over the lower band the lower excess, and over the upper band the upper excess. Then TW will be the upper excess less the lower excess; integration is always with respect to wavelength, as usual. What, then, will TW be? 0.2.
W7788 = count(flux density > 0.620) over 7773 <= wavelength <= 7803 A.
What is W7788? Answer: 17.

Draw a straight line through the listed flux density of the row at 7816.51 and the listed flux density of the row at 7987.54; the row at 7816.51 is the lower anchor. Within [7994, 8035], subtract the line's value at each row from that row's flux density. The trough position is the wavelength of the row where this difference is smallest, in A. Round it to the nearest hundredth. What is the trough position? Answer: 7998.58 A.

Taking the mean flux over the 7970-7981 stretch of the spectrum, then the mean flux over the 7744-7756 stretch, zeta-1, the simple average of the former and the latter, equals 0.624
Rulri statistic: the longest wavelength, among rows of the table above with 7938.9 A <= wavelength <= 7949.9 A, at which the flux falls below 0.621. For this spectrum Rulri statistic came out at 7949.01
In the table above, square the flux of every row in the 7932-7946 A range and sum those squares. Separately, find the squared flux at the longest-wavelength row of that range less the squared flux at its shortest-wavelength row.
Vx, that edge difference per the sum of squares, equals -0.017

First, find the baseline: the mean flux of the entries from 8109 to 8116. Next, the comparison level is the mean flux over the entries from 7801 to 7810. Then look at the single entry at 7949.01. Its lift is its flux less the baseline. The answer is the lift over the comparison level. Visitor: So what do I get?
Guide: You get -0.011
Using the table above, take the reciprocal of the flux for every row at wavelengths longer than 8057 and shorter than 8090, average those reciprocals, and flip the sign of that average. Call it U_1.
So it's -1.60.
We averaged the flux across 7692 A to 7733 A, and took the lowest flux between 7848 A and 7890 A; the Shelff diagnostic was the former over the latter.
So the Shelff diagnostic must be 0.99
